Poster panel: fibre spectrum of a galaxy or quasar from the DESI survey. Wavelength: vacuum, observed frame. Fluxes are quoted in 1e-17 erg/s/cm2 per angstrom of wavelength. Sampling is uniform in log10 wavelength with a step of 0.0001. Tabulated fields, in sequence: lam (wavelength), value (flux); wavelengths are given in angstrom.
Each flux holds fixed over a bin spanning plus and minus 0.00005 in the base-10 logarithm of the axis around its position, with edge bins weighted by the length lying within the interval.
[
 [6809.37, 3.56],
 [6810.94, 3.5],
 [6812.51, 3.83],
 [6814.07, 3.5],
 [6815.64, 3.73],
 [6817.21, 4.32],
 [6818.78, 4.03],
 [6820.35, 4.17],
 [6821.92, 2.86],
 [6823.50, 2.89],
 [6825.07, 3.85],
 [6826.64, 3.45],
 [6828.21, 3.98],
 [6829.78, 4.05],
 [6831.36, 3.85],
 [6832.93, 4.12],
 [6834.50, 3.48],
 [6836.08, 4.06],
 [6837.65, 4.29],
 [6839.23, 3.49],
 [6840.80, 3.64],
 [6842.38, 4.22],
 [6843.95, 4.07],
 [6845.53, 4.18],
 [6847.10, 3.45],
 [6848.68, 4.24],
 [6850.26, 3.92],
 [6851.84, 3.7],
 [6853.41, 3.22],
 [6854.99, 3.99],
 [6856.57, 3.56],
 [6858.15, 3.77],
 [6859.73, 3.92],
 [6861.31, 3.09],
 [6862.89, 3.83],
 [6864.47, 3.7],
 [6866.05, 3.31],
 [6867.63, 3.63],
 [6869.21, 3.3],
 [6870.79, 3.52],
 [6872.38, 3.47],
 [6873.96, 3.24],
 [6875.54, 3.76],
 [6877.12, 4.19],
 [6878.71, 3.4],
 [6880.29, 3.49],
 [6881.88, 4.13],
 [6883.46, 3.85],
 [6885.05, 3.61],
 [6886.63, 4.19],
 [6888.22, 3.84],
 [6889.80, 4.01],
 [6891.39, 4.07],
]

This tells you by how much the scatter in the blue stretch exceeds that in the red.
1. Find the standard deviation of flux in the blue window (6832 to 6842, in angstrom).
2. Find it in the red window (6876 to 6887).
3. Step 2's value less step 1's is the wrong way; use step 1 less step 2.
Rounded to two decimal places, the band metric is 0.01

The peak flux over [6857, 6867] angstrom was 3.92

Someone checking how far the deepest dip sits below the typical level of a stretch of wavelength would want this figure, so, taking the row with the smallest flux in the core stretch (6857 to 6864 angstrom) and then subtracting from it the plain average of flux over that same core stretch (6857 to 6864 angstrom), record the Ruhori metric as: -0.56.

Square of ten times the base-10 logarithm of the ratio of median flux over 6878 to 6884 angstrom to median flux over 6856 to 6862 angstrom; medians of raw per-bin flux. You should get 0.00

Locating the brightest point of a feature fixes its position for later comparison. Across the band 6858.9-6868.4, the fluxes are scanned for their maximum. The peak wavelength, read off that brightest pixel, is 6859.73 angstrom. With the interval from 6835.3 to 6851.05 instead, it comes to 6837.65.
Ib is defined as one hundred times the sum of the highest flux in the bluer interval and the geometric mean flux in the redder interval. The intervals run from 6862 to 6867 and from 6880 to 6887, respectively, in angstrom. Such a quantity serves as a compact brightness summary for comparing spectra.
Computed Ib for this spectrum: 767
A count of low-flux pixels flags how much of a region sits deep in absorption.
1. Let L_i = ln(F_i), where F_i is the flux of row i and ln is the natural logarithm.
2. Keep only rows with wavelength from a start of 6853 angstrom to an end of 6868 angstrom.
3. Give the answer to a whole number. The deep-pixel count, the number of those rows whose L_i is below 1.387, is 10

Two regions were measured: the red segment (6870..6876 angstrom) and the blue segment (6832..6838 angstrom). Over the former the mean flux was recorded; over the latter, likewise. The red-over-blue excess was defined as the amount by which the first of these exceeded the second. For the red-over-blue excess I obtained -0.5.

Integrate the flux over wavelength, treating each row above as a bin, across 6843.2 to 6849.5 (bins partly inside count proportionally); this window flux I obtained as 25.1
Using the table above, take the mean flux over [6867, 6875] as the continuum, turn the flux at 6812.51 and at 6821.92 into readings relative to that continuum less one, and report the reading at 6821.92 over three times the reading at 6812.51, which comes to -0.5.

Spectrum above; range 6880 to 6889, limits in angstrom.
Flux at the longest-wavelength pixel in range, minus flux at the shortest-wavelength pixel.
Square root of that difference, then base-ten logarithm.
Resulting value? -0.2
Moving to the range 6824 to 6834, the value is -0.3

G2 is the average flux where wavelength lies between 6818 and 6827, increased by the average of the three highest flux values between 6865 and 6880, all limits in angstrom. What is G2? 7.40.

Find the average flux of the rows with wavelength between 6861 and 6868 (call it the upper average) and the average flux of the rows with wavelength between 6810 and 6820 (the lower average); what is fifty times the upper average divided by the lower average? 46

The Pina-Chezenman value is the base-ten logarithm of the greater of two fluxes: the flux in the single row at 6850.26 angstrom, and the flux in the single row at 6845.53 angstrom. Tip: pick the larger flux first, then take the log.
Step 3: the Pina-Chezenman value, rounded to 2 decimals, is 0.62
